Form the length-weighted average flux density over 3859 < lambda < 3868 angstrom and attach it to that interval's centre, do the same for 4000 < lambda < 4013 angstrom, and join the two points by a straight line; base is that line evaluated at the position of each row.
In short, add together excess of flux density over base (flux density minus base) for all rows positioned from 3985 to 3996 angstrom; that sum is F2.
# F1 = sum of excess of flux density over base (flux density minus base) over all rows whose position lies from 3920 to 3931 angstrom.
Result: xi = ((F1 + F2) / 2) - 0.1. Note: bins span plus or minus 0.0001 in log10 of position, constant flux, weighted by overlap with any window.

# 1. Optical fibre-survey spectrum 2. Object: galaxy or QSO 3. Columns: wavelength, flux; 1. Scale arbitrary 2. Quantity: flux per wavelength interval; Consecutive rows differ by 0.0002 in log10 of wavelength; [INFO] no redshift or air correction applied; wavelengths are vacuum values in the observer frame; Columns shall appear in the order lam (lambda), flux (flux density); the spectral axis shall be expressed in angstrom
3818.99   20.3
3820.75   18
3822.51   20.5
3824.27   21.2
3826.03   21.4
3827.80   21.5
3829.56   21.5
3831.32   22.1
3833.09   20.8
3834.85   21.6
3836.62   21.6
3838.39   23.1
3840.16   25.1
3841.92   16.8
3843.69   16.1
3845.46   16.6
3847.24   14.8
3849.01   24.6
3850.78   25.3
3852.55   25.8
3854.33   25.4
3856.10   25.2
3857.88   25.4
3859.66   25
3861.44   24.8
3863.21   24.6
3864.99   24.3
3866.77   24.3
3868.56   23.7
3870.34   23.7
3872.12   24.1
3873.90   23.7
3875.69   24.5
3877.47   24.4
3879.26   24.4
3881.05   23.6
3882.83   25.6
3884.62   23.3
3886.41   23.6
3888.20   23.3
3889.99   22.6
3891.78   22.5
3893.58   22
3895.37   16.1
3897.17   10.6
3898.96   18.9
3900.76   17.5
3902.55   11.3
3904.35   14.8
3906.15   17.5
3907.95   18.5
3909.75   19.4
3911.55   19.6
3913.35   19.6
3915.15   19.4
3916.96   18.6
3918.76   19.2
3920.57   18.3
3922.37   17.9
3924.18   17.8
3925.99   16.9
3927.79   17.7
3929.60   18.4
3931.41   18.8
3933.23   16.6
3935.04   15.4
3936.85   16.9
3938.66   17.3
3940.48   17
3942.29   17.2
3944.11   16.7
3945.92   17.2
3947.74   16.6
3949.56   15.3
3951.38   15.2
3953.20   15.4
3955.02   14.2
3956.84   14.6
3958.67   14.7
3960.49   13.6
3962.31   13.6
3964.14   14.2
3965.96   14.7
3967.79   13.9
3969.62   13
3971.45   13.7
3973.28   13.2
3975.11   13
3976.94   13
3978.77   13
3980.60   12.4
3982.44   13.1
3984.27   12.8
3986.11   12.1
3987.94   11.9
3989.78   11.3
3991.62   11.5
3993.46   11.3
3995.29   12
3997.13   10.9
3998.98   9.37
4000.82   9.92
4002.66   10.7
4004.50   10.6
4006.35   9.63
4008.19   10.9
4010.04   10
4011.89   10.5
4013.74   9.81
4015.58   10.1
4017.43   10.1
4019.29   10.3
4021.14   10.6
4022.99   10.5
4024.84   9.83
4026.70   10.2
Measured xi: -2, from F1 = -4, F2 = -1.2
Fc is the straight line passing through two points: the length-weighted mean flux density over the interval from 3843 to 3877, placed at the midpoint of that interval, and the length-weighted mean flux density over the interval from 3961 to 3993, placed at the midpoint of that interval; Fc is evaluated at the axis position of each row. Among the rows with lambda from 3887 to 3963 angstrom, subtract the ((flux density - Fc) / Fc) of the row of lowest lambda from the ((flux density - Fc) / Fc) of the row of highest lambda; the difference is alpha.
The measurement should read -0.16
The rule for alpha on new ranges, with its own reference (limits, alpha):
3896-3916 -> 0.52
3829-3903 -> -0.25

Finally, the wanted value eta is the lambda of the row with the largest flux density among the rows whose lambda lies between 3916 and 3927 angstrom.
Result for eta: 3918.76 angstrom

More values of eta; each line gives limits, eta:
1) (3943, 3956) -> 3945.92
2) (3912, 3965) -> 3913.35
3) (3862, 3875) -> 3863.21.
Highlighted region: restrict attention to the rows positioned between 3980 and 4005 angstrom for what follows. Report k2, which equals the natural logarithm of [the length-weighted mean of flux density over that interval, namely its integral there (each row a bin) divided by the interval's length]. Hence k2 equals 2.44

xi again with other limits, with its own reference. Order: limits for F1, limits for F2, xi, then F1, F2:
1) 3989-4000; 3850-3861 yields -2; -3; -0.1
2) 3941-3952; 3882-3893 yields 4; 1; 7.8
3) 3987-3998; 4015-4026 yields 3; -1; 7.7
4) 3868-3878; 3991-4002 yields 0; 2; -3.0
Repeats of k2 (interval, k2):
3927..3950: 2.84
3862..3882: 3.18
